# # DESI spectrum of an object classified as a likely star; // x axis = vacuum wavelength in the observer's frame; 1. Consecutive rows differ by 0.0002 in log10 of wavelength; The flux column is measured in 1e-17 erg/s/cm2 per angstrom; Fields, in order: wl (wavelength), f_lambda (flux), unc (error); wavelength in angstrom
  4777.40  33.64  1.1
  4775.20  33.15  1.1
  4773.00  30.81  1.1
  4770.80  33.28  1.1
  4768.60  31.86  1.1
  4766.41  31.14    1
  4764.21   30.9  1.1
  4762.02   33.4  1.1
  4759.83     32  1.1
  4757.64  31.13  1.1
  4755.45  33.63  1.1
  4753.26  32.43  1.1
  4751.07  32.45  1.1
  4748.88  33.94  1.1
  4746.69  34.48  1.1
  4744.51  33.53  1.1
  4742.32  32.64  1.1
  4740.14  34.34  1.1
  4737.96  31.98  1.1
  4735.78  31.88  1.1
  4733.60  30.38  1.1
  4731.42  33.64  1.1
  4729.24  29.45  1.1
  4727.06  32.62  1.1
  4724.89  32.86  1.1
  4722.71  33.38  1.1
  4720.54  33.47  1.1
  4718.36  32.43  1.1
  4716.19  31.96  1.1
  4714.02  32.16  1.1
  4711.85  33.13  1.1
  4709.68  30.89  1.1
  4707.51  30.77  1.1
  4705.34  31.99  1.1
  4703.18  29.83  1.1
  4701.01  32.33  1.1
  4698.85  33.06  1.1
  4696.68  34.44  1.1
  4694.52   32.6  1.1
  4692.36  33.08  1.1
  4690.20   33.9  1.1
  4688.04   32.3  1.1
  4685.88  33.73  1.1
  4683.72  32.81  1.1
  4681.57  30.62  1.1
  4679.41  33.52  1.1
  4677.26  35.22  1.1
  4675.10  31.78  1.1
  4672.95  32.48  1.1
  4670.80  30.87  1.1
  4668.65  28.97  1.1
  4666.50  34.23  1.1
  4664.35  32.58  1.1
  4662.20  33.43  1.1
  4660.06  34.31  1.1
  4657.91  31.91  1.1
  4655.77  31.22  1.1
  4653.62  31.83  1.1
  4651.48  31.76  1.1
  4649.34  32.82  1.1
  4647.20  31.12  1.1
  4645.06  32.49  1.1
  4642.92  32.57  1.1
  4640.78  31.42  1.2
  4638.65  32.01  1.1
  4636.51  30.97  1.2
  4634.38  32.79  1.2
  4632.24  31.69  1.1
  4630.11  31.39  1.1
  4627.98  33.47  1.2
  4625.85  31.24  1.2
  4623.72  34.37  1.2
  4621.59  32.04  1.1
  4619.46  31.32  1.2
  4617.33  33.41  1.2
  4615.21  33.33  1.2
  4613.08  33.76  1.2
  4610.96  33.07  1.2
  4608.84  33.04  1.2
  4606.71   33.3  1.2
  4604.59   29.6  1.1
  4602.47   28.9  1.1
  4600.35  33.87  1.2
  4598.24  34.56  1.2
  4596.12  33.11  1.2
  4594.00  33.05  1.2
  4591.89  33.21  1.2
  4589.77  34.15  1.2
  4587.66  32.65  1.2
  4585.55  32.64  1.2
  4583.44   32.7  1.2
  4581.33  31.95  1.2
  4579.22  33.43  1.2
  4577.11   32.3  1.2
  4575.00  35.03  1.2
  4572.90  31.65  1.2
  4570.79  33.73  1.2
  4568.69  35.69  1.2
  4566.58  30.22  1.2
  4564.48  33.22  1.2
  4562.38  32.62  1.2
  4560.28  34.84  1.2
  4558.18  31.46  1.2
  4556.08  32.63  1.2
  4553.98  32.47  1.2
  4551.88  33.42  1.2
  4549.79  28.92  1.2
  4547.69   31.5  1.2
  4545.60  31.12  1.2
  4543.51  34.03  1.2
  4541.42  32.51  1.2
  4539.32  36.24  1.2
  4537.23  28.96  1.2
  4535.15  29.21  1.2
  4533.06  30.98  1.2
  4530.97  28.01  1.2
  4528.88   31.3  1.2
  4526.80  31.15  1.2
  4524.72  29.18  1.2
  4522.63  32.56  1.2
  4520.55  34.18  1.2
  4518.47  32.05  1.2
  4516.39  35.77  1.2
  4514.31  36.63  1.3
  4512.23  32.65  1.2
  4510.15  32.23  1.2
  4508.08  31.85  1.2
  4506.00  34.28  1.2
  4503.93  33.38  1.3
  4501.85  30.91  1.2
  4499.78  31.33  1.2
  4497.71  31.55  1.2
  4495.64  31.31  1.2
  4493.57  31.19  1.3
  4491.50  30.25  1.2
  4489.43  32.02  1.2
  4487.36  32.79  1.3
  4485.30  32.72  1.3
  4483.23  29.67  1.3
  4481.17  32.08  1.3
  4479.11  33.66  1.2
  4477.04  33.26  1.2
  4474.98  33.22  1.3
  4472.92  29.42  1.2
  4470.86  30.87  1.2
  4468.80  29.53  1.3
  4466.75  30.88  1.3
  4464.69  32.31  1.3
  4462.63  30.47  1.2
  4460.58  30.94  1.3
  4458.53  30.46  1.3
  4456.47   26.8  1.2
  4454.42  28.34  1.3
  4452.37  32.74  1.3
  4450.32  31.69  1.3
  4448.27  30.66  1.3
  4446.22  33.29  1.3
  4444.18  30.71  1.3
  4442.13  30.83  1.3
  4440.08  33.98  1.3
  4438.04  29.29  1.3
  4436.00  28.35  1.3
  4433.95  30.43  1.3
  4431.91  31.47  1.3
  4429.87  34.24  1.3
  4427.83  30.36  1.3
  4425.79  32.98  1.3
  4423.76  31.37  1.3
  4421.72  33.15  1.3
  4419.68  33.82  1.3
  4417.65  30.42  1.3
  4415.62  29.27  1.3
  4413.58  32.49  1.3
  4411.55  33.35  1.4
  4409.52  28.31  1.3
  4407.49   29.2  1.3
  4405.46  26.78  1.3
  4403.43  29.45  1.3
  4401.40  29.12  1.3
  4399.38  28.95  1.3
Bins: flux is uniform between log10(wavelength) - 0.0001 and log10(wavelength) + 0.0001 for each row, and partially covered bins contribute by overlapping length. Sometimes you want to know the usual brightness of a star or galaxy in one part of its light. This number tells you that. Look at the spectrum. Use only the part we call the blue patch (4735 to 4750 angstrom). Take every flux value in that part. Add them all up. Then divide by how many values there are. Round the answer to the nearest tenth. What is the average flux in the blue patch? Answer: 33.3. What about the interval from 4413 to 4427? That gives 31.9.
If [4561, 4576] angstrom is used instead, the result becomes 33.2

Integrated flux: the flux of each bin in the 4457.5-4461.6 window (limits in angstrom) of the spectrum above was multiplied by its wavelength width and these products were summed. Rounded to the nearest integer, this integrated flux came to 126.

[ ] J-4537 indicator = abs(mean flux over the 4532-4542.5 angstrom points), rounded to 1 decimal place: 31.6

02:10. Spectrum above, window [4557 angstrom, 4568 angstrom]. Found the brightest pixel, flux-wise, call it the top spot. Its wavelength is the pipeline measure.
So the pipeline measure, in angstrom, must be 4560.28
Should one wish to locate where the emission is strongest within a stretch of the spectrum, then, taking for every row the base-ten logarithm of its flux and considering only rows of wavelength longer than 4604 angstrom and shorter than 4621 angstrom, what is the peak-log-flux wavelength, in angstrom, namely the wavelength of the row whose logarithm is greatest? 4613.08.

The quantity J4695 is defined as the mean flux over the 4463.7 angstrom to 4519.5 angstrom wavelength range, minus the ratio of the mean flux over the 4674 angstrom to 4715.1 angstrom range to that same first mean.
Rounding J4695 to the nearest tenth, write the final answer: 31.1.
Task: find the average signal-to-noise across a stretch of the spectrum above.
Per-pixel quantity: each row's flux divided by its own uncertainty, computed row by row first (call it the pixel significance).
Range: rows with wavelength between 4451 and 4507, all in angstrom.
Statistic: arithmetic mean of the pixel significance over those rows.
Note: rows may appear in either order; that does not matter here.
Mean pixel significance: 25.1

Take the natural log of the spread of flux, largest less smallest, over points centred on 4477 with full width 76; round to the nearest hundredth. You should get 2.29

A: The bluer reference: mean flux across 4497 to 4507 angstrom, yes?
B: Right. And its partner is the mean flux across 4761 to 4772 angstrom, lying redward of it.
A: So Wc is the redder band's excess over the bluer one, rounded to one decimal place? -0.2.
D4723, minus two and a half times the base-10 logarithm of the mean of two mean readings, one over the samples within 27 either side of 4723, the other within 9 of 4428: -3.77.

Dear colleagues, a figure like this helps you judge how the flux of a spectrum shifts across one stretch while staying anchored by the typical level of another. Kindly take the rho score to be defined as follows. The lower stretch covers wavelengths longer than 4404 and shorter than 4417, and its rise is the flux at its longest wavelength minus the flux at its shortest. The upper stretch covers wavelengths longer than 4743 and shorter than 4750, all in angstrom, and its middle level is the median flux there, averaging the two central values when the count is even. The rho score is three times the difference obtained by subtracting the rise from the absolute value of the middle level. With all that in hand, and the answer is 94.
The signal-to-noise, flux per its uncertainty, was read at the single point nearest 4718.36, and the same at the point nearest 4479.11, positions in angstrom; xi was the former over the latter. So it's 1.05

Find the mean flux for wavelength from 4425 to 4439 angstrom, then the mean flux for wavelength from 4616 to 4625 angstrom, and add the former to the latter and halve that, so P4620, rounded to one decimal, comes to 31.9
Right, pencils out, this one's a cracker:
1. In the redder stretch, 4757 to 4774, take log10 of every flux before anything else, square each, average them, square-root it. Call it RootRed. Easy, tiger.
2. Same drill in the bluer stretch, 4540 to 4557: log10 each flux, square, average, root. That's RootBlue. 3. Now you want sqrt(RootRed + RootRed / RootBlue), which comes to 1.58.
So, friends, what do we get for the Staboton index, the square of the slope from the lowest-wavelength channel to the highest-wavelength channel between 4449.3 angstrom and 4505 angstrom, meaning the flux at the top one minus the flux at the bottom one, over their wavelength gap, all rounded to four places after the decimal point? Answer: 0.0010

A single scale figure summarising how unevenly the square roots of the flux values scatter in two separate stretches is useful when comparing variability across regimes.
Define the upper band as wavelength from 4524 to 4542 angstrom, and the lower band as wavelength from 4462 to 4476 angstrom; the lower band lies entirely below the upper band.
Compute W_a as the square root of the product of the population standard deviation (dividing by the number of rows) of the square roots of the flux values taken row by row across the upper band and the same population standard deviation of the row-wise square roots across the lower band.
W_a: 0.15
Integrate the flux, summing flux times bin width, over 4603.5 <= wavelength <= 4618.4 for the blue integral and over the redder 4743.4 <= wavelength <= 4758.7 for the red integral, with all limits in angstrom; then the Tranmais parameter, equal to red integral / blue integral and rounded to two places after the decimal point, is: 1.04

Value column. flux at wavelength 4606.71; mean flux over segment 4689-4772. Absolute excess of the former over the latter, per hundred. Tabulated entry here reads 0.008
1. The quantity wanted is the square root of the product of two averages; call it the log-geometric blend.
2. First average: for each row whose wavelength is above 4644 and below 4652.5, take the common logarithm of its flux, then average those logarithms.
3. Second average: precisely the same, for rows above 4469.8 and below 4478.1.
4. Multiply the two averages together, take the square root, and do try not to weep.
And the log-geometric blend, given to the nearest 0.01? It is 1.50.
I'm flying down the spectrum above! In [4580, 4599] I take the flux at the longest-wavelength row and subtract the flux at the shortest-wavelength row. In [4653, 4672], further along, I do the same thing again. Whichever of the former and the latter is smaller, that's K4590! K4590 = -1.0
